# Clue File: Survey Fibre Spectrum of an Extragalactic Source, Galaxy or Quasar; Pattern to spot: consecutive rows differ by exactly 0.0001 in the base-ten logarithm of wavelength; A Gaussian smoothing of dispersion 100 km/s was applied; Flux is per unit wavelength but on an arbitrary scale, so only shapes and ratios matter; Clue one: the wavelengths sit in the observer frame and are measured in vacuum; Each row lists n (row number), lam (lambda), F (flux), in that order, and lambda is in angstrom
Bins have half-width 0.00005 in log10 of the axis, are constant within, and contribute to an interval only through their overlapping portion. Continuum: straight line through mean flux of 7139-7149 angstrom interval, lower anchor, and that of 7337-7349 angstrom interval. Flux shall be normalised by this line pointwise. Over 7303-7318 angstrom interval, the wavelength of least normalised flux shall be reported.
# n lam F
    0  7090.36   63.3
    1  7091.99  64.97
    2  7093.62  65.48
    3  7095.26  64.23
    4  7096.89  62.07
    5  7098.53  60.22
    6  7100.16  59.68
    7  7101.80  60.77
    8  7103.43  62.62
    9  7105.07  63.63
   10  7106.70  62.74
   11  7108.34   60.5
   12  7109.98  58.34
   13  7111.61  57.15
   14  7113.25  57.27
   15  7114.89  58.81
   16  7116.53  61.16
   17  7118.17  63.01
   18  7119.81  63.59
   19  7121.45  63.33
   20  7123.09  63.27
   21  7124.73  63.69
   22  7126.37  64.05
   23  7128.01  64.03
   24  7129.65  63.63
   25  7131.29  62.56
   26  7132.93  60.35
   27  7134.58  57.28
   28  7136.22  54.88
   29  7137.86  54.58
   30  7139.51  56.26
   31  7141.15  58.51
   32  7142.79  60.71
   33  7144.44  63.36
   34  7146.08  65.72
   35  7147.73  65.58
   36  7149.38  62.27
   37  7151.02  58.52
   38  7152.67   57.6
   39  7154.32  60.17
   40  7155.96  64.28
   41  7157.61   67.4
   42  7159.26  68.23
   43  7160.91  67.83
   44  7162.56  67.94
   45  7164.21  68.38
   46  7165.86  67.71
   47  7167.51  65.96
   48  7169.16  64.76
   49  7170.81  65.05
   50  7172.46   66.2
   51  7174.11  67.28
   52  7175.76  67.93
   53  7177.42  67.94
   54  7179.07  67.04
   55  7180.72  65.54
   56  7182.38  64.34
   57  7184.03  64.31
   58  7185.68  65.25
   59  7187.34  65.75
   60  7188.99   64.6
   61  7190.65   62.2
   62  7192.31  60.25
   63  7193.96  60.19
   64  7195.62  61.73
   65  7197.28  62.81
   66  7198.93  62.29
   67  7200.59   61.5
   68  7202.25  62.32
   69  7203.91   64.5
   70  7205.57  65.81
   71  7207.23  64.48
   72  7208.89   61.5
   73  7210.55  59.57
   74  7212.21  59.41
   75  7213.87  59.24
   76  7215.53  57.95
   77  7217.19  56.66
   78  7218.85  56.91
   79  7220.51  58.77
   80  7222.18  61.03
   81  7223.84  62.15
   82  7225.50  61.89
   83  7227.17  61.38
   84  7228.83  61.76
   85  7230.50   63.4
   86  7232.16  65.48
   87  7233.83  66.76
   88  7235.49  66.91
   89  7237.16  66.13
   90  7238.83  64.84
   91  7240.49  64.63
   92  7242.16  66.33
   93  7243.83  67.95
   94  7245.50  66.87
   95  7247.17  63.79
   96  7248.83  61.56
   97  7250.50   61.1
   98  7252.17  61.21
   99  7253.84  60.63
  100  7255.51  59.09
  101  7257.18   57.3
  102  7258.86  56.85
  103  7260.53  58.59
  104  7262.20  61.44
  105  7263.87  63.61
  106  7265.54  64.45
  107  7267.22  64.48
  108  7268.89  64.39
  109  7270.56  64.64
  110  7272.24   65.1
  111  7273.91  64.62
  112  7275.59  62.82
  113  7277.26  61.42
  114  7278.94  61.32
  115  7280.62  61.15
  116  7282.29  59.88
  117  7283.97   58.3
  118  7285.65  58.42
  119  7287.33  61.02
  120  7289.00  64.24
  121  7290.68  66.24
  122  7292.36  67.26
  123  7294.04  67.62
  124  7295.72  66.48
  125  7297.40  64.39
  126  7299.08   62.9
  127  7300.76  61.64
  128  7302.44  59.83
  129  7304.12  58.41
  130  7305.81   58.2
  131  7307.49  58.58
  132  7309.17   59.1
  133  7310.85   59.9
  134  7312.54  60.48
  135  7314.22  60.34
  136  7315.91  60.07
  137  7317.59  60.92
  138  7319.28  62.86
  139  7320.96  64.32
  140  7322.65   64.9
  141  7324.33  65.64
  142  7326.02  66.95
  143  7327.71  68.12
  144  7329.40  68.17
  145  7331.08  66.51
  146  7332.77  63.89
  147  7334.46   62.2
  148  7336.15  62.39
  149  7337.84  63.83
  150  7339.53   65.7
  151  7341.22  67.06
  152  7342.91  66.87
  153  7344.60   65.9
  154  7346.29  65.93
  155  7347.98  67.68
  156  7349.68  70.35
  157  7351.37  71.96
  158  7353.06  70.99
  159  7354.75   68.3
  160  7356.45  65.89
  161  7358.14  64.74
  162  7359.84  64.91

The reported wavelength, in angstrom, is 7305.81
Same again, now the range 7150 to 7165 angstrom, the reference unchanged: 7152.67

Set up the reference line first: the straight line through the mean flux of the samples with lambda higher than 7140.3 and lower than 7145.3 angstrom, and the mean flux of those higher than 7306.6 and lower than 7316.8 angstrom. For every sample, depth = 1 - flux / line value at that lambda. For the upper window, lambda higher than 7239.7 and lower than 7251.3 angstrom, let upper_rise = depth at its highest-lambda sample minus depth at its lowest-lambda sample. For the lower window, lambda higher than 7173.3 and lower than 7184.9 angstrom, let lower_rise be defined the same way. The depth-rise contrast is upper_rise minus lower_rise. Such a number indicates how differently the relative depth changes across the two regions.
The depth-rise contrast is 0.01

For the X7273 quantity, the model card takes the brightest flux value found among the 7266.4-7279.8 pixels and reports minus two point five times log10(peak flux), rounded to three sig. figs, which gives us -4.53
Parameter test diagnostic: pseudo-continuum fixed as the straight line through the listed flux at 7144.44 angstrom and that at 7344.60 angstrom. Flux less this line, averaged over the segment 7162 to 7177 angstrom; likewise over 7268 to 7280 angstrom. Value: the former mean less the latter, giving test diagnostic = 5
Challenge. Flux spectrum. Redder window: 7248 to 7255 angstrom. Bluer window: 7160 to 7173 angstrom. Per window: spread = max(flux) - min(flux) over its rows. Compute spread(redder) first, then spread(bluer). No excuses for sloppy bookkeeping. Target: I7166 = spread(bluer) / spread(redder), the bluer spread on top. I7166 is 3.9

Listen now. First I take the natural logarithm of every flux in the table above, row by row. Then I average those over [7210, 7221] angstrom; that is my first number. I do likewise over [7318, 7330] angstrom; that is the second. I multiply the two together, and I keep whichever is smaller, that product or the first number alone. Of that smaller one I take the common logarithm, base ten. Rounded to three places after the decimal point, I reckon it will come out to 0.609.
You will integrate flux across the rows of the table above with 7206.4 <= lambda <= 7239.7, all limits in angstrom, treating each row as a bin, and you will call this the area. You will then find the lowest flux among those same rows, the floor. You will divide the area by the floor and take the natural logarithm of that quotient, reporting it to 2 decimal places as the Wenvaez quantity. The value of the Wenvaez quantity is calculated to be 3.59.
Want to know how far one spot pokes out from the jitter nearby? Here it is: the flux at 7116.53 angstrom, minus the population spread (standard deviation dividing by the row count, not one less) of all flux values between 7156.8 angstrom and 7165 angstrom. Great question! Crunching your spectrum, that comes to 61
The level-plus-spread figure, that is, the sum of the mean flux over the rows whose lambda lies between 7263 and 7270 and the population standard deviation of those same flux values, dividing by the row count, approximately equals 65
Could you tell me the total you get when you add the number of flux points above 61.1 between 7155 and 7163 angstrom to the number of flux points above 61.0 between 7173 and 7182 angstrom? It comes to 10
